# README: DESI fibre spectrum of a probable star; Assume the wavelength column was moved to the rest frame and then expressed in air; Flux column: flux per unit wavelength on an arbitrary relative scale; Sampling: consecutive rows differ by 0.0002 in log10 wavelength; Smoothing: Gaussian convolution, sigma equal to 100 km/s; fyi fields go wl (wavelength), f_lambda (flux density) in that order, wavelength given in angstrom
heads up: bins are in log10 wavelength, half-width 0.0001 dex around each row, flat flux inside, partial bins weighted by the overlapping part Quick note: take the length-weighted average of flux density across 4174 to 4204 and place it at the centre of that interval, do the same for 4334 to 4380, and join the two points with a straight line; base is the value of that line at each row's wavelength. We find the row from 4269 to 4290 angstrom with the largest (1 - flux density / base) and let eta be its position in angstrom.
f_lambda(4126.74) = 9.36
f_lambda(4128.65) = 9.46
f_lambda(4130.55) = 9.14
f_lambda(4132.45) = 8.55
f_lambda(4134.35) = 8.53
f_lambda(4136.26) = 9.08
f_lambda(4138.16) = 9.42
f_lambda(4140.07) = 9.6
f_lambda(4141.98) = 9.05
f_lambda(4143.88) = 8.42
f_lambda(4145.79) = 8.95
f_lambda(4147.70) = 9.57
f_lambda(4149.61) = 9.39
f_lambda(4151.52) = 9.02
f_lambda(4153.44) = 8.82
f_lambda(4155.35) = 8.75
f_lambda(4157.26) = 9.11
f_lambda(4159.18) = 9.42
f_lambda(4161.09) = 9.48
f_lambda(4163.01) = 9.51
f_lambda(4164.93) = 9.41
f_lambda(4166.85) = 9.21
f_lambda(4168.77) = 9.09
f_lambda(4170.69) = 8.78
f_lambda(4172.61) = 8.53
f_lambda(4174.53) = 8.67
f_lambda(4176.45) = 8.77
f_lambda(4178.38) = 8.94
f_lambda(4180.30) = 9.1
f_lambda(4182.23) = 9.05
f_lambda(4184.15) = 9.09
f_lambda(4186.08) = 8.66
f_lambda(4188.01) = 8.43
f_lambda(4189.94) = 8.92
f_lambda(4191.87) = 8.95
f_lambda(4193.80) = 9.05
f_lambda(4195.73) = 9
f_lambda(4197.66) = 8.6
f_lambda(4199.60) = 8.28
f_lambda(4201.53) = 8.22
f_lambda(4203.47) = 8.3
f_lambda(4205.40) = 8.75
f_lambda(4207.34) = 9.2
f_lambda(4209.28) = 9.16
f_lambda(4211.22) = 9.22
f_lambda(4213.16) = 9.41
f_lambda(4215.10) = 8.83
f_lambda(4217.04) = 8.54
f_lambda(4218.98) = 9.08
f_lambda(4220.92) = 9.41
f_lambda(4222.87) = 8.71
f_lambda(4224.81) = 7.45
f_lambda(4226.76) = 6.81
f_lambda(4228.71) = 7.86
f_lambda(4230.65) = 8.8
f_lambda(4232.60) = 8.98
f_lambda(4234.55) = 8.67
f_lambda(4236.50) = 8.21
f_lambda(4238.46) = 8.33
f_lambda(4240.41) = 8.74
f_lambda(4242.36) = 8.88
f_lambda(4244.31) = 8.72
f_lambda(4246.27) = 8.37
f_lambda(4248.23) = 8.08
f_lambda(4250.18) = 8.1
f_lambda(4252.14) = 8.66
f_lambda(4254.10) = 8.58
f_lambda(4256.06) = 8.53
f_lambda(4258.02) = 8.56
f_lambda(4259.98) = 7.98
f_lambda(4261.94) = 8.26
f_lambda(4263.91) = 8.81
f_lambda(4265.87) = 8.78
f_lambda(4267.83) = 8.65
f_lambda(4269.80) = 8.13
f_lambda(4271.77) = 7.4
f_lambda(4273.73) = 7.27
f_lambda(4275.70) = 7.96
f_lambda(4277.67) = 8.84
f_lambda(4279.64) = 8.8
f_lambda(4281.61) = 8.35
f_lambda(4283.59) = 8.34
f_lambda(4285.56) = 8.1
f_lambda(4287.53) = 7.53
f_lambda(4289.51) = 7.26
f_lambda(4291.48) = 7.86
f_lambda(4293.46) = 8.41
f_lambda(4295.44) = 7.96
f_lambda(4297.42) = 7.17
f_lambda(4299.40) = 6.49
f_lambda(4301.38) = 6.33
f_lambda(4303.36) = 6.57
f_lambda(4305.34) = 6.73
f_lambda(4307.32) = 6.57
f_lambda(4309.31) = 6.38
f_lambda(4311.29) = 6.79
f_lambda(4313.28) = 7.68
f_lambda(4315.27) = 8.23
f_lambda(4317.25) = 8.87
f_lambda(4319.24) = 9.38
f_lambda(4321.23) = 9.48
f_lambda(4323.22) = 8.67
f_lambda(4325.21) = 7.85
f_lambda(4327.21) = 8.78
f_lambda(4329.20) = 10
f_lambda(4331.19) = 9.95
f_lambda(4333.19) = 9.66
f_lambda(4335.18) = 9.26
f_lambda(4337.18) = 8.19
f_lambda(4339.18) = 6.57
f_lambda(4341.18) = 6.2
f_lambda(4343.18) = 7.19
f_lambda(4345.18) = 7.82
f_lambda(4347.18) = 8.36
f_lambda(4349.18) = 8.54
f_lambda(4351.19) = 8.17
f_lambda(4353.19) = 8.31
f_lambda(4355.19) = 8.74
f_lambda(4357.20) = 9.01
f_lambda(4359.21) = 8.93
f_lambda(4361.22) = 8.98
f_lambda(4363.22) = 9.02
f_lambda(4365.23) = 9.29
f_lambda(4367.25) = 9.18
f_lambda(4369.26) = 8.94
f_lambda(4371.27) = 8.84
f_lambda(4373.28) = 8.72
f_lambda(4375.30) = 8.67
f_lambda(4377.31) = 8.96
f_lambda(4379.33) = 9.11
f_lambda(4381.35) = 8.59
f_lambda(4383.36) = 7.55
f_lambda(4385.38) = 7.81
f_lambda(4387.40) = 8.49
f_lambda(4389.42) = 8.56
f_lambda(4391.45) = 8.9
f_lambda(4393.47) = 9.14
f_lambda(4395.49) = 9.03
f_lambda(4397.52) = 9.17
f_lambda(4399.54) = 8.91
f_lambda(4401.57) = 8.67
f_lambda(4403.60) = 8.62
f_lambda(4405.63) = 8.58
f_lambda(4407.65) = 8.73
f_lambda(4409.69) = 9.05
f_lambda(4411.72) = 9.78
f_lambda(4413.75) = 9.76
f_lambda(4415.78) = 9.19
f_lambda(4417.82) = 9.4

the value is 4273.73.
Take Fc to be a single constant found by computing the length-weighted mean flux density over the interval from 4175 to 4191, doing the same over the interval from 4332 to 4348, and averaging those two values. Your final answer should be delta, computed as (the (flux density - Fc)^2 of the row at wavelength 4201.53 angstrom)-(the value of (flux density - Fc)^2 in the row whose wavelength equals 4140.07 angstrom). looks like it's -1.4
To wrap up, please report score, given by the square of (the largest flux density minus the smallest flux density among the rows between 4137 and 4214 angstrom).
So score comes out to 1.9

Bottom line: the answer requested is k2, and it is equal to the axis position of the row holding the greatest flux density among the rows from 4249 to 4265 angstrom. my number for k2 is 4263.91 angstrom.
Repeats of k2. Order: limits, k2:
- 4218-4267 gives 4220.92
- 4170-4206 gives 4180.30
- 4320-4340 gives 4329.20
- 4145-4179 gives 4147.70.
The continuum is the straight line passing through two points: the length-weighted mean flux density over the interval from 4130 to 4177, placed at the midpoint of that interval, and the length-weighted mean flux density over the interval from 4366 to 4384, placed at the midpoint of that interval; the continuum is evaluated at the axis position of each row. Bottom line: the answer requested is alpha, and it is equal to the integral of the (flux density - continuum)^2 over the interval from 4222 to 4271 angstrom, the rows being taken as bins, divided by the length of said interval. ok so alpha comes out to 0.5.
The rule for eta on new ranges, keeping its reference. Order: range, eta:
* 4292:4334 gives 4301.38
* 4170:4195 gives 4188.01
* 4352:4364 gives 4353.19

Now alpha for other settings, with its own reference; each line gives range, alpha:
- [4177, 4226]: 0.2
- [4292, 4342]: 2.4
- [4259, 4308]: 1.8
